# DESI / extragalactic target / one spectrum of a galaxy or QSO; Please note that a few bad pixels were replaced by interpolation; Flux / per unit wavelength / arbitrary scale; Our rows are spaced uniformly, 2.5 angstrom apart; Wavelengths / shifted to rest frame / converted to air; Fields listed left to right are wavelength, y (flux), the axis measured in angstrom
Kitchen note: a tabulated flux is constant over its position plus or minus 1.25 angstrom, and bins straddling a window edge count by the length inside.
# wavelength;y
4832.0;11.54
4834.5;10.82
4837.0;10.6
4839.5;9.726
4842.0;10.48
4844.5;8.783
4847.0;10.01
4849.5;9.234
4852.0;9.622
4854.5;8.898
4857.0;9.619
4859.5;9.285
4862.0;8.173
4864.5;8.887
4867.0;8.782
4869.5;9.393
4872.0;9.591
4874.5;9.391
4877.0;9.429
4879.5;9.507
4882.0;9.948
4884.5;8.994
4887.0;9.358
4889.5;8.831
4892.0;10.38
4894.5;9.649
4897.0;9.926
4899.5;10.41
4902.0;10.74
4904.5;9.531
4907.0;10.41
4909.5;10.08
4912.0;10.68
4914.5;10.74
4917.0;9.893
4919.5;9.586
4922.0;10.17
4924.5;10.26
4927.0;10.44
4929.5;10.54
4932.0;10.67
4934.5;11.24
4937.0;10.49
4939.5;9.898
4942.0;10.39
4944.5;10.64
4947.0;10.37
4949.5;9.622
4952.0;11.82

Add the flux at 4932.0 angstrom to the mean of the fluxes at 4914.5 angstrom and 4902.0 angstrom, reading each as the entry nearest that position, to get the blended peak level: 21.4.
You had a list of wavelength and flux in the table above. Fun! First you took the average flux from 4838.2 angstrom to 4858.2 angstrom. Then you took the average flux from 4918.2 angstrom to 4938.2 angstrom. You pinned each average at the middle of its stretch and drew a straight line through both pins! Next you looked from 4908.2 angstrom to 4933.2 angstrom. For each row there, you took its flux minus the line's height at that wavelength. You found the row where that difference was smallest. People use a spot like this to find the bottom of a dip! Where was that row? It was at 4919.5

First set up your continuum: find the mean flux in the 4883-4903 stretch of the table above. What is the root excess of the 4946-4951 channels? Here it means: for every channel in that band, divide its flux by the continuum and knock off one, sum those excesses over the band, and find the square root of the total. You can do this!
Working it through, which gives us 0.21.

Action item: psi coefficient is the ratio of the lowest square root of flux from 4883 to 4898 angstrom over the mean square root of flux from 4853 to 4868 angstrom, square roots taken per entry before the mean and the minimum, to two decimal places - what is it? 0.99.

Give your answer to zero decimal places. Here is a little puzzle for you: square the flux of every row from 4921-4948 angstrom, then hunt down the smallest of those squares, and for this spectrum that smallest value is 98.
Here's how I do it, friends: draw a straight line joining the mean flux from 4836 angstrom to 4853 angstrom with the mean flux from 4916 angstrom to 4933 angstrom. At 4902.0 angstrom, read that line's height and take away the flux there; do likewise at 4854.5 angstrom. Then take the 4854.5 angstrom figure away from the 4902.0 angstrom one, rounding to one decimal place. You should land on -1.6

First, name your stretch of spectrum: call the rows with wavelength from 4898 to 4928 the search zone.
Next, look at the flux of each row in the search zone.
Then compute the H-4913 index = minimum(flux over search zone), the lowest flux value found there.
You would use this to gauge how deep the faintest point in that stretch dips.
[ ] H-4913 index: 9.531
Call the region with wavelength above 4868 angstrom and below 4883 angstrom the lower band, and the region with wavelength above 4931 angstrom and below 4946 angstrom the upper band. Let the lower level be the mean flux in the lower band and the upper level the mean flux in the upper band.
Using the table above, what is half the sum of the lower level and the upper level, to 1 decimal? 10.0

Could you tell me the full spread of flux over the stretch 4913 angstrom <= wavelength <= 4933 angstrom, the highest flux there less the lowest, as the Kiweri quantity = 1.2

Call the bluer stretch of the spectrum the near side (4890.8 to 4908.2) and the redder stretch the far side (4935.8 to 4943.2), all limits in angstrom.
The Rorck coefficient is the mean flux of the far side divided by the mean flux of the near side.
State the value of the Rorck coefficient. 1.01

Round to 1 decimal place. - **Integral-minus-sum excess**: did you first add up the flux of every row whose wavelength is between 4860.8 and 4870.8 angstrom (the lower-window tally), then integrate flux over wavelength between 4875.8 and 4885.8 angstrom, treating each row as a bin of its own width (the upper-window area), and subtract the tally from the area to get 59.5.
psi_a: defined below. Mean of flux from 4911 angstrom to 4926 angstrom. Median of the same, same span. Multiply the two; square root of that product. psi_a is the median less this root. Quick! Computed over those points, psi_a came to 0.00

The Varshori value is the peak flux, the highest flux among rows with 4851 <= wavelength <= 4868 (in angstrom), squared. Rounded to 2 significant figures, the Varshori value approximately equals 93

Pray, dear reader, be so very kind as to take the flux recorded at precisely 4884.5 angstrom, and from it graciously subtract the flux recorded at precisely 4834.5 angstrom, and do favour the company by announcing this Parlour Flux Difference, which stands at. -1.8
